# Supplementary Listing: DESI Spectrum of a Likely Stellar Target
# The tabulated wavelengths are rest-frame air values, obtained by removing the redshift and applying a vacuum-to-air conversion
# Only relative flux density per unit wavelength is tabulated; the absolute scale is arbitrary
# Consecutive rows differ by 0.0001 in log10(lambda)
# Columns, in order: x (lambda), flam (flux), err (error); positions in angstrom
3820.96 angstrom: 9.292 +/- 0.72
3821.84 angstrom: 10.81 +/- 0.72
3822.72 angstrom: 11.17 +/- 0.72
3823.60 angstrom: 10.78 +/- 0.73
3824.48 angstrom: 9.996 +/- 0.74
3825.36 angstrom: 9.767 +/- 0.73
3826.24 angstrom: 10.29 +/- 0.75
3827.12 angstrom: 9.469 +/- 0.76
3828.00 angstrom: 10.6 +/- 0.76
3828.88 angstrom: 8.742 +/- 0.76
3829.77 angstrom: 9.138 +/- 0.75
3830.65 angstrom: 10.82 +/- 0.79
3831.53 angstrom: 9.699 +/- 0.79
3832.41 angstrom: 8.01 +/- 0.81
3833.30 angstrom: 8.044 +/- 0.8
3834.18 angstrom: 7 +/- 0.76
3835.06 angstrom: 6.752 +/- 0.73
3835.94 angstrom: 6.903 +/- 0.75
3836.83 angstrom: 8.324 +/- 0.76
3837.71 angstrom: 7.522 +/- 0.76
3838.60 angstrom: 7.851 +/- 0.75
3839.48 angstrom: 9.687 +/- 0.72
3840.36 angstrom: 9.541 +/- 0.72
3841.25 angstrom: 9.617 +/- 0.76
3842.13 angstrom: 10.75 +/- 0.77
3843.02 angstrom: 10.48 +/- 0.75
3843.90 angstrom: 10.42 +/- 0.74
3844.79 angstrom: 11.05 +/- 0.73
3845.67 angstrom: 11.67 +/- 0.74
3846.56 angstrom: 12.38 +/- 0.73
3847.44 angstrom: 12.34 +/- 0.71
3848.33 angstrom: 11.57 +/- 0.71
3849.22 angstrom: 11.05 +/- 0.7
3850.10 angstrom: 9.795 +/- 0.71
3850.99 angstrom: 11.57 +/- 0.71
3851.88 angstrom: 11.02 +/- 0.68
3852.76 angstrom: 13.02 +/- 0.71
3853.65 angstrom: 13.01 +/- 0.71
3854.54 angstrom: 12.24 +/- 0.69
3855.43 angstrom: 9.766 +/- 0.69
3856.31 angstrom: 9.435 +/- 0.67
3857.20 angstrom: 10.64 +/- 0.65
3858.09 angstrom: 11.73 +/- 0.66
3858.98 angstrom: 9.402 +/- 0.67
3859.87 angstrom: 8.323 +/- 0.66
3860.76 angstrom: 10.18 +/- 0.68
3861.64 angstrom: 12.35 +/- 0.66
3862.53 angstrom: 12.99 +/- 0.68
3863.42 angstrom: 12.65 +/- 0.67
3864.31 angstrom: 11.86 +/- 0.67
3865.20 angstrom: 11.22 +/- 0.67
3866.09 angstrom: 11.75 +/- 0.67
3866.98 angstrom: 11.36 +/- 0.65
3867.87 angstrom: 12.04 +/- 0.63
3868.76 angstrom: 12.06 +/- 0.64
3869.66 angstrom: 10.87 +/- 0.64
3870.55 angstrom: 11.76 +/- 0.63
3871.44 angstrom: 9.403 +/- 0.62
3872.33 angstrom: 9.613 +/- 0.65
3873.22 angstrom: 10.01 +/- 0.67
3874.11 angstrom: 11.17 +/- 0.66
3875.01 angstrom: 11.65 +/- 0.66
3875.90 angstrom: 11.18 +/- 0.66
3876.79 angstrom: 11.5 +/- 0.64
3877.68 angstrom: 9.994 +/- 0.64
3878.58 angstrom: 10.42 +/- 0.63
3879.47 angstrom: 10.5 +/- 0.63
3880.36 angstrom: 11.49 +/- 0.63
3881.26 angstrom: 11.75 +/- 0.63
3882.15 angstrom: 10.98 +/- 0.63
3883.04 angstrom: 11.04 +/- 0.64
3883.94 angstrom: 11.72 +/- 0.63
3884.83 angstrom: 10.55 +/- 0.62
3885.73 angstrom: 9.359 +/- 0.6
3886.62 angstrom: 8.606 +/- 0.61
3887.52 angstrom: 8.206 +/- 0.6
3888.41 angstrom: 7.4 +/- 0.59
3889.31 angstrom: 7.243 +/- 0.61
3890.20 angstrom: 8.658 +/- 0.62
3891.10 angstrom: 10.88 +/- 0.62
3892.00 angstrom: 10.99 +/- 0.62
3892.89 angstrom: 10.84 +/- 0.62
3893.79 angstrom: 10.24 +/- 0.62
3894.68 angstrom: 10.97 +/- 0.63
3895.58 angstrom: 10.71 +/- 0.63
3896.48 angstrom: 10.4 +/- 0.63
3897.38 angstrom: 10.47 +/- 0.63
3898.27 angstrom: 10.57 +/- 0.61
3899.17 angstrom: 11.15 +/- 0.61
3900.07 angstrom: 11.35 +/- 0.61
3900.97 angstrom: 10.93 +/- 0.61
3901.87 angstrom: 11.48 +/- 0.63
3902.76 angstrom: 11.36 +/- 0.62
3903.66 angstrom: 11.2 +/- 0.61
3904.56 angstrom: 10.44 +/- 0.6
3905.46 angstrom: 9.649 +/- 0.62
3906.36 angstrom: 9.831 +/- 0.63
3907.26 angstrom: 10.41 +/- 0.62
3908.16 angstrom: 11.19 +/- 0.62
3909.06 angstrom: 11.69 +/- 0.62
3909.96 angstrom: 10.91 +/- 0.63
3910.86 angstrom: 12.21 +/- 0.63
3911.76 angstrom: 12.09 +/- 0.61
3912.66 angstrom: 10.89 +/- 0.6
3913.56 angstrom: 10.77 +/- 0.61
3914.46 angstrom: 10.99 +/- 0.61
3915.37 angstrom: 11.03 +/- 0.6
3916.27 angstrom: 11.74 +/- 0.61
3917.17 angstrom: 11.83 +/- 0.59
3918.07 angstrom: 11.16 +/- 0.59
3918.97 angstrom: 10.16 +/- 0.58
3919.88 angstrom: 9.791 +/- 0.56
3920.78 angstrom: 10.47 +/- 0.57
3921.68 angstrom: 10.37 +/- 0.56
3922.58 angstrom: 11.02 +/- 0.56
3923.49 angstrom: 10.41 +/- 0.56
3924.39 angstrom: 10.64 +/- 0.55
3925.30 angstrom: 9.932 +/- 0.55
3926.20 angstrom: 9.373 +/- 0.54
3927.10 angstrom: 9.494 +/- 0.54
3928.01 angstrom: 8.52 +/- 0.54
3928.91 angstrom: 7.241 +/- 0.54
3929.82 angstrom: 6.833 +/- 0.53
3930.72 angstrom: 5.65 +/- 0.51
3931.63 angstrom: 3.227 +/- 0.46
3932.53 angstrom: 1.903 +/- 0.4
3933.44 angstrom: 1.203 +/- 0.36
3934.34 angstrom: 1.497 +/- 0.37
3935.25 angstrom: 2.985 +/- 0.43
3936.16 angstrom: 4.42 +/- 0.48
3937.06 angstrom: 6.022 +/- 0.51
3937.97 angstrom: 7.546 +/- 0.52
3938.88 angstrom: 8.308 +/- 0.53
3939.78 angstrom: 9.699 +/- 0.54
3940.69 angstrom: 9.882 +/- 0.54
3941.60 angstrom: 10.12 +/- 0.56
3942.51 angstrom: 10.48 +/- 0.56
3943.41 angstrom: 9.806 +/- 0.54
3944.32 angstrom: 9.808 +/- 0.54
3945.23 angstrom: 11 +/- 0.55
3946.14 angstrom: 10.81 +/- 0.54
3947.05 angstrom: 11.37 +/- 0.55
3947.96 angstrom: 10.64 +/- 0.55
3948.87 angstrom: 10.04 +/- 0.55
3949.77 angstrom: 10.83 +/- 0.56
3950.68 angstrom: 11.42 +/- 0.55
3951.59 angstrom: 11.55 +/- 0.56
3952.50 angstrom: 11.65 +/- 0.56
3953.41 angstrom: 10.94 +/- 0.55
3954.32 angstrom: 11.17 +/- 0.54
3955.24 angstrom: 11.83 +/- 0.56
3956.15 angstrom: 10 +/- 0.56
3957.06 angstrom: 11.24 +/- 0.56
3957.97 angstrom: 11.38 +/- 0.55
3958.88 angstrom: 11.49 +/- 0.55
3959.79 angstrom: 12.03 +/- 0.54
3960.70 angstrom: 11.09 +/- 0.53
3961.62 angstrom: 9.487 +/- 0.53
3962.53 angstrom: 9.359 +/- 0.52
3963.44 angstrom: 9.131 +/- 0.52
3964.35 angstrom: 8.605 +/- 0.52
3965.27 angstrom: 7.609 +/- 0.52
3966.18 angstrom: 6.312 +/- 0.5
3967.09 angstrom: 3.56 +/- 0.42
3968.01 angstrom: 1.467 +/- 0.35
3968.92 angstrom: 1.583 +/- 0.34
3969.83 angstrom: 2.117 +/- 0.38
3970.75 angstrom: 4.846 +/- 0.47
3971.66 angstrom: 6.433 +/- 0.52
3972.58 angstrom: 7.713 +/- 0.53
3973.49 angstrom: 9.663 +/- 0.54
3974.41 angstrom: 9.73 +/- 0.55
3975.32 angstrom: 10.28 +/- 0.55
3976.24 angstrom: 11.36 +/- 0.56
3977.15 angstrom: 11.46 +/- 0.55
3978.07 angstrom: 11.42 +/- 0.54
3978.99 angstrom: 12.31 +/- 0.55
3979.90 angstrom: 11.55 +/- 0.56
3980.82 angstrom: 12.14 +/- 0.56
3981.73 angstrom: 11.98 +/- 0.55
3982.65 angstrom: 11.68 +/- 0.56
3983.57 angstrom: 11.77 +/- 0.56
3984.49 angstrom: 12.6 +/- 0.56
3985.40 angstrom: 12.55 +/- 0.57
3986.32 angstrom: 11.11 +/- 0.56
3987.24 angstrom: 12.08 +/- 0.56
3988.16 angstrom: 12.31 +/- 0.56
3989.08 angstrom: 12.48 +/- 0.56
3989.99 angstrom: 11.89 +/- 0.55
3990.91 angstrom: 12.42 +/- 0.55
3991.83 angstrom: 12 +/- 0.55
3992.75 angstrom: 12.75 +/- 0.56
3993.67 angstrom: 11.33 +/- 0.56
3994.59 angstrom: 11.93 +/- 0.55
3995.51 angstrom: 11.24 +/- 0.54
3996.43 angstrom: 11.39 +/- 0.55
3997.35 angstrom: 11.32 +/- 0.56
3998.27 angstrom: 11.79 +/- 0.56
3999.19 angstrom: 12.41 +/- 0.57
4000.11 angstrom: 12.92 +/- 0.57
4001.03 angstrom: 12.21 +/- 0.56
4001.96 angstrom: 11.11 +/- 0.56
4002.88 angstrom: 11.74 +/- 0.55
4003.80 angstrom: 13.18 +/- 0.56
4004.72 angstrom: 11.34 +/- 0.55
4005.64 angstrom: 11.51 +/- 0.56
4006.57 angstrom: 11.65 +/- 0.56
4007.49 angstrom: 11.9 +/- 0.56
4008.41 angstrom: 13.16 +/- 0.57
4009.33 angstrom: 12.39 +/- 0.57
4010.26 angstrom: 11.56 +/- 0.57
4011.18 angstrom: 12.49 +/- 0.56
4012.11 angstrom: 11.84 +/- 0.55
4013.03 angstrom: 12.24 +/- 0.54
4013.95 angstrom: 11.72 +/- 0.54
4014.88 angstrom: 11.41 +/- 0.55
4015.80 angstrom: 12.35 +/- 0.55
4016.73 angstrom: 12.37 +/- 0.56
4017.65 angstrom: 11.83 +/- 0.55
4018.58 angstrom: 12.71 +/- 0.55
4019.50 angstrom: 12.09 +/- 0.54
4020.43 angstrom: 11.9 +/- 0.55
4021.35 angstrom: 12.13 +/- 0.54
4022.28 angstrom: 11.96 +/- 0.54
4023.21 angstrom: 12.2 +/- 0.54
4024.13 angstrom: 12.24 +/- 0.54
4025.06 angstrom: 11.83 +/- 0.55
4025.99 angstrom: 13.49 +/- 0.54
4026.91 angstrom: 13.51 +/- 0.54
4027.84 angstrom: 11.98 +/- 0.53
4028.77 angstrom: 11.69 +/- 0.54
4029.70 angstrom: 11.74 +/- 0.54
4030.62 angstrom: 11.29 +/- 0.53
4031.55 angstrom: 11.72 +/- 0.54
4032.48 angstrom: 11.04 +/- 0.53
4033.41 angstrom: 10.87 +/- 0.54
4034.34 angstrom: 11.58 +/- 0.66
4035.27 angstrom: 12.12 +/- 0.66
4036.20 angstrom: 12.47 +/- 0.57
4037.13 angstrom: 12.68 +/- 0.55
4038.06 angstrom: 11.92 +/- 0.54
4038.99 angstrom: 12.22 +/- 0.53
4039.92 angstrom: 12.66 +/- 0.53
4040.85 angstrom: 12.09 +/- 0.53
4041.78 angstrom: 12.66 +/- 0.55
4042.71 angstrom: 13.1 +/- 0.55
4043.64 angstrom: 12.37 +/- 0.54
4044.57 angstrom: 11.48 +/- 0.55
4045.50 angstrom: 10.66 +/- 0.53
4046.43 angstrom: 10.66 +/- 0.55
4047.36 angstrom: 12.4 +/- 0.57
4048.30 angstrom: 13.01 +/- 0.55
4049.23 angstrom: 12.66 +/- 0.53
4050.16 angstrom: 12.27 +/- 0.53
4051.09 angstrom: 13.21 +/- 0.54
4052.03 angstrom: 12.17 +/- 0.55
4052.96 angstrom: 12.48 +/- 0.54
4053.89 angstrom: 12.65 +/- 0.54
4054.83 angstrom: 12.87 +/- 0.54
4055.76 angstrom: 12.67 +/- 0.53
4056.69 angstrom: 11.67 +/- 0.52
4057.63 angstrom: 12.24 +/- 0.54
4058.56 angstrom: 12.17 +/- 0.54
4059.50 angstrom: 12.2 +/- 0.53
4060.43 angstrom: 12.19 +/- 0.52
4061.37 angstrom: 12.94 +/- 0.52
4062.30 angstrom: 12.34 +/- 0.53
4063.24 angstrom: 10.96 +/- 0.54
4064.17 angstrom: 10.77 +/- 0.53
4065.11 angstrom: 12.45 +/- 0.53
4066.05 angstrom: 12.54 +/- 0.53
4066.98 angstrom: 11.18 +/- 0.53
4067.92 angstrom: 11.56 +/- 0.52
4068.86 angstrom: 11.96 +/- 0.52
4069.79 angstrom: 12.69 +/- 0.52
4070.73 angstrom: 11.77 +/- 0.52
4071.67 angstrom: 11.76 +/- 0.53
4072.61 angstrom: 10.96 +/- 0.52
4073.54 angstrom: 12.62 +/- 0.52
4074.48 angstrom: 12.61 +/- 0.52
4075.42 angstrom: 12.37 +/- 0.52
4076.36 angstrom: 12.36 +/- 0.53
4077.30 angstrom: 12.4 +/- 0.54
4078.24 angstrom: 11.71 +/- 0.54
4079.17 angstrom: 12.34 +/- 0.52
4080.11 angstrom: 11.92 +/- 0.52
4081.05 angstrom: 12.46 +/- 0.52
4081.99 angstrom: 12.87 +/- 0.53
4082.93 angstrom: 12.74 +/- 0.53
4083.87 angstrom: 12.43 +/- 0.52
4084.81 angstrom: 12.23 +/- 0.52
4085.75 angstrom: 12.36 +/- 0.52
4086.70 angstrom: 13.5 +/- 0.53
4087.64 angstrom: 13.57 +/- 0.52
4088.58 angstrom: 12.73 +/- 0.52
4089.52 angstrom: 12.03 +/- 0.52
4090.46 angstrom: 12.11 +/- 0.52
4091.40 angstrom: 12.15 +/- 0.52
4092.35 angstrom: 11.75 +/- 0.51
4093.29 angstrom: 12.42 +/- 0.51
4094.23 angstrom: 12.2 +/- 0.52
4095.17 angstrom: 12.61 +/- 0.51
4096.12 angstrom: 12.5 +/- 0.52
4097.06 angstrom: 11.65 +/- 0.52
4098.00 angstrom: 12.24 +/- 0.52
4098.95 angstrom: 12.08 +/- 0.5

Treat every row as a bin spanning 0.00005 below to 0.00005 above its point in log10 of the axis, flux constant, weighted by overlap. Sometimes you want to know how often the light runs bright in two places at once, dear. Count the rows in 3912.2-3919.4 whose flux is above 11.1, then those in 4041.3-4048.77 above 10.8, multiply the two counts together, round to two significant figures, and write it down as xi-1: 18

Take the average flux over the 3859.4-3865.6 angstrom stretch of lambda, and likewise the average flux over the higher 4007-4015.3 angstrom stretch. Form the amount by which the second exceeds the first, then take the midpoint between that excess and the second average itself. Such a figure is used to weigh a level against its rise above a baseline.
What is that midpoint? 6.4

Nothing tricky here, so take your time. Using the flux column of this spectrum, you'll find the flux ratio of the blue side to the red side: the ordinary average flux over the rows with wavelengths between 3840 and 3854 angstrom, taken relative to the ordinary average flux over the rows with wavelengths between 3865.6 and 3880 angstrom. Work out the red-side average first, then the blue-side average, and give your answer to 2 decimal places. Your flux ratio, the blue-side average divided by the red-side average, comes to 1.02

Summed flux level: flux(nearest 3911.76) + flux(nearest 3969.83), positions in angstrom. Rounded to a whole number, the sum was 14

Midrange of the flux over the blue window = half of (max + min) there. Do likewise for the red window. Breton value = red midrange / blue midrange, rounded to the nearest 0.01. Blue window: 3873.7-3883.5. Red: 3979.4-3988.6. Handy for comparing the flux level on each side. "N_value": 1.09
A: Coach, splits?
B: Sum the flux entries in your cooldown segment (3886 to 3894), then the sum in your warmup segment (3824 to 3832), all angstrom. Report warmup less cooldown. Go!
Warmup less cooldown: 5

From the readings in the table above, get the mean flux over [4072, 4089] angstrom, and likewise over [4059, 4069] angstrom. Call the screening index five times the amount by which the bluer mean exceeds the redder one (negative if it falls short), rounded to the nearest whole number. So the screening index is -3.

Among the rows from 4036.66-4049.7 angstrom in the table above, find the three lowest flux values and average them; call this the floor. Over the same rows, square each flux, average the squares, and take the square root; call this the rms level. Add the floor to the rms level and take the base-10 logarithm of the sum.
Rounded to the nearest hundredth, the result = 1.36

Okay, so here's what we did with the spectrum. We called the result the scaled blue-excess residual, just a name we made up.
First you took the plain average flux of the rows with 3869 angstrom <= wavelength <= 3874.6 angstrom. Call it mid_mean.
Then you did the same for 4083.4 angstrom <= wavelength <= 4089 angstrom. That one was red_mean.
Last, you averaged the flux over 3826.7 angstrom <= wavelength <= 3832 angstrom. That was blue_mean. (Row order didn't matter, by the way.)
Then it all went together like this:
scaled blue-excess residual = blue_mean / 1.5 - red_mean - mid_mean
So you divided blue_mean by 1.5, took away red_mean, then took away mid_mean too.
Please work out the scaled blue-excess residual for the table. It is -16.8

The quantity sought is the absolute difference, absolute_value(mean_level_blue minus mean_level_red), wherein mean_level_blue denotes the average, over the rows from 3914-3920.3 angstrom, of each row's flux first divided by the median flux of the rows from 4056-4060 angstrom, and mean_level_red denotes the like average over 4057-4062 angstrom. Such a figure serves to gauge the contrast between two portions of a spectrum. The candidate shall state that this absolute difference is 0.11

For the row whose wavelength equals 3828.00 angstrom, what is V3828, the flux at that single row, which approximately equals 10.6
